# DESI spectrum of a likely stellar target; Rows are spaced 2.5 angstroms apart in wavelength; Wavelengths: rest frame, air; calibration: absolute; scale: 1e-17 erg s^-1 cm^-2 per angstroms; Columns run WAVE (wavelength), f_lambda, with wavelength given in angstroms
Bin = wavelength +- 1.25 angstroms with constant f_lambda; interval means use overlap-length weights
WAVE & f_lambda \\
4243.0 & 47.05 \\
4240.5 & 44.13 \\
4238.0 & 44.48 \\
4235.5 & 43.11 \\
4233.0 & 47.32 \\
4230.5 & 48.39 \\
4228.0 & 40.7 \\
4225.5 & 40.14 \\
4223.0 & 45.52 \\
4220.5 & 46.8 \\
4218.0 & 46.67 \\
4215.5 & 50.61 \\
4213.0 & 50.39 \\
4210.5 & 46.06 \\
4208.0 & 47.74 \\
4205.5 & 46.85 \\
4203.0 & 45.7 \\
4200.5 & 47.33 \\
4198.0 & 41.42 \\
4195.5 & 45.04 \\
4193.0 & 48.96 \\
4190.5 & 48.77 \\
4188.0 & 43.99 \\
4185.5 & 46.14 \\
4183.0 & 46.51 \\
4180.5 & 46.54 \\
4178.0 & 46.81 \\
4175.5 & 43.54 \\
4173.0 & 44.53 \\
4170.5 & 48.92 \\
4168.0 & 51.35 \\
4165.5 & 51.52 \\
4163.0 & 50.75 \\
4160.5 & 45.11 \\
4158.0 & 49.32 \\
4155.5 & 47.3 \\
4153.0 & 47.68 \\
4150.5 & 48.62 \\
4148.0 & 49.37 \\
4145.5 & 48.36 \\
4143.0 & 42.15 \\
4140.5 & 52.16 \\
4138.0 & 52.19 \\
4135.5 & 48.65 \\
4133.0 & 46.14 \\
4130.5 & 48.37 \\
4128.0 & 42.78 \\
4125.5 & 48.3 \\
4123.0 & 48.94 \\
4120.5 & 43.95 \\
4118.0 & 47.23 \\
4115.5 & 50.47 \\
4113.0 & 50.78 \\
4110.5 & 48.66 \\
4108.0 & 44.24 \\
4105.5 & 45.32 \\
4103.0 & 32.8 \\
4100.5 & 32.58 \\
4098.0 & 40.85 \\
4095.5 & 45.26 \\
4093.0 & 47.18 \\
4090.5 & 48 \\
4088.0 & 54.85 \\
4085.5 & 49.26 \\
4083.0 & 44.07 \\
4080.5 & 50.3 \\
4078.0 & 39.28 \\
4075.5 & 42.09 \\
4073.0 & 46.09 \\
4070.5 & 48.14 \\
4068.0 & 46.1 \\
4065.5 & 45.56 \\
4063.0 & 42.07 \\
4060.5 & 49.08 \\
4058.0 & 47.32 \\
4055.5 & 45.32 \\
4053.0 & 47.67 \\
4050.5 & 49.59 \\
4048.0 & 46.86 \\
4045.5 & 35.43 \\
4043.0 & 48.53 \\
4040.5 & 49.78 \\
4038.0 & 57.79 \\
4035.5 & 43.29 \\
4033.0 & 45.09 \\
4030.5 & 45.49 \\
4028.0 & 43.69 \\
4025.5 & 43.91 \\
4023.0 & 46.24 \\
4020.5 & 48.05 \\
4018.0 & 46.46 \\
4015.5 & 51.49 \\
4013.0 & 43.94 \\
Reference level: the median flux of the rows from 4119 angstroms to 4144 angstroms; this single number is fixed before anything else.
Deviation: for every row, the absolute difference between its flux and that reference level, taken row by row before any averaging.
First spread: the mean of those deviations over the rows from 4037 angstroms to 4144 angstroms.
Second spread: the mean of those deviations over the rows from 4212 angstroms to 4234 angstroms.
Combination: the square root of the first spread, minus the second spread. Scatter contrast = -1.1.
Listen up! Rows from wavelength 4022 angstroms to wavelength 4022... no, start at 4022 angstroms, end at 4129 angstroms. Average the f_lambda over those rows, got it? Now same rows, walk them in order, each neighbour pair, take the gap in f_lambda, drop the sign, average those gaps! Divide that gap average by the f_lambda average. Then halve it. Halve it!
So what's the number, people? 0.046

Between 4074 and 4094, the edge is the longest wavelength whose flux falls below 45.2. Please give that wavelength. 4083.0 angstroms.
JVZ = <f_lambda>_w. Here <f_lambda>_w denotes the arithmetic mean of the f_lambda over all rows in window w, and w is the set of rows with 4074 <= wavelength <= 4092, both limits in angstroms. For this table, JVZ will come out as 47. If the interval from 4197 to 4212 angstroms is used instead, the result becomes 46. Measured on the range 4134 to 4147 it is 49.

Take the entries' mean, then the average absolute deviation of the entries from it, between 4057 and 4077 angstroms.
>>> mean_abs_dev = 1.9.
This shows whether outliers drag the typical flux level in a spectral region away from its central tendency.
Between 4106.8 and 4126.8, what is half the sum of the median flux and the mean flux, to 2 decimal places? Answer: 48.15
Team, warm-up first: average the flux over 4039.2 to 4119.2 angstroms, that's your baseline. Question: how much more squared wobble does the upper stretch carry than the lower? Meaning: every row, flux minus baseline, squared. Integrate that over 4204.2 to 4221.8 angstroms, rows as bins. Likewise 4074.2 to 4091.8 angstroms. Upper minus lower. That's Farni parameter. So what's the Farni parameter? -313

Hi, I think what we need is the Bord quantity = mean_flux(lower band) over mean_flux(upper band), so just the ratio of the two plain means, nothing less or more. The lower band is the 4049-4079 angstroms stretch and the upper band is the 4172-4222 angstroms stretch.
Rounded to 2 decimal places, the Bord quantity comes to 0.98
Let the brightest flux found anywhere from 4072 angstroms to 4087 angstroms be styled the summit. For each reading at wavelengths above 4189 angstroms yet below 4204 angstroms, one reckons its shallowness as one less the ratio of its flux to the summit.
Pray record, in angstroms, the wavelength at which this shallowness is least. 4193.0 angstroms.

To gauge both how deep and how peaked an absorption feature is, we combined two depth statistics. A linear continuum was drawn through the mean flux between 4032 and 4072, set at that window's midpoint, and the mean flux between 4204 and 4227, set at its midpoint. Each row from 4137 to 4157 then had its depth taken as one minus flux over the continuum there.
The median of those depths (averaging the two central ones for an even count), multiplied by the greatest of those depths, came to -0.004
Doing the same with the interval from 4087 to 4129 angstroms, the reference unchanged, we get -0.003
